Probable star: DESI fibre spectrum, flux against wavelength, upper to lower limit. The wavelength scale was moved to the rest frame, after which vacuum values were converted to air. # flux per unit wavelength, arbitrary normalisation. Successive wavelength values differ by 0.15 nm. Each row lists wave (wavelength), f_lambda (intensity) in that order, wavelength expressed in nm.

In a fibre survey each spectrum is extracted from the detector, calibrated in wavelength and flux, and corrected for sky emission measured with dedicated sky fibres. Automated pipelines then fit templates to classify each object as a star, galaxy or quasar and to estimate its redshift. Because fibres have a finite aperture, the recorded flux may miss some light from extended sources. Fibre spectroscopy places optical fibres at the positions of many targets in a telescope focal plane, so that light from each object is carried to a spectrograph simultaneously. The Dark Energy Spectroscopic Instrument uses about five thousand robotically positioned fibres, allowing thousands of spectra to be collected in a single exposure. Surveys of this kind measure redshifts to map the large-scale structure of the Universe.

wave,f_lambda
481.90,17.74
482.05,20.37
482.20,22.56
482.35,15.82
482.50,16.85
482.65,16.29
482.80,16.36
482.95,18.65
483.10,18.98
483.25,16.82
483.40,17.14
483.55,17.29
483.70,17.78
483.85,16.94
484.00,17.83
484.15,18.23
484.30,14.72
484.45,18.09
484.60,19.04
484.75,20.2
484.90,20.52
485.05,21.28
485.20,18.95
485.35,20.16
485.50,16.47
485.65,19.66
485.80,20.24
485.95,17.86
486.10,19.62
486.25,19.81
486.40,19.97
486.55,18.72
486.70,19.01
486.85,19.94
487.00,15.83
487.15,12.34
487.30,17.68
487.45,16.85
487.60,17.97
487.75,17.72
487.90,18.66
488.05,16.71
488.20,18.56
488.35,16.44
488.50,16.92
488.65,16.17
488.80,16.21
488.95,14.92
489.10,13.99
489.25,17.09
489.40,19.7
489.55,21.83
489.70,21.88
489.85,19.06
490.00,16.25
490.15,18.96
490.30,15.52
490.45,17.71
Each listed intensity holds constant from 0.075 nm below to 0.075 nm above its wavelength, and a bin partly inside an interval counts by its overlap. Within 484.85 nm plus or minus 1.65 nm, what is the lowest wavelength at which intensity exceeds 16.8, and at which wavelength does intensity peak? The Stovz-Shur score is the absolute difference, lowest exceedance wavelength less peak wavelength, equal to 1.80 nm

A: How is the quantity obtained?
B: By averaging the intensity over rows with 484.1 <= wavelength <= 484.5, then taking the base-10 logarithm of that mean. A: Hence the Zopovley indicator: 1.23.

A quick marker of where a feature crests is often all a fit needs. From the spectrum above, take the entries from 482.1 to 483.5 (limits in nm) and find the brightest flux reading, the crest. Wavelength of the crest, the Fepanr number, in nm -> 482.20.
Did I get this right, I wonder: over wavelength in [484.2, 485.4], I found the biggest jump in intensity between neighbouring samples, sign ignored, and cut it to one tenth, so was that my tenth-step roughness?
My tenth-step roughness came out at 0.34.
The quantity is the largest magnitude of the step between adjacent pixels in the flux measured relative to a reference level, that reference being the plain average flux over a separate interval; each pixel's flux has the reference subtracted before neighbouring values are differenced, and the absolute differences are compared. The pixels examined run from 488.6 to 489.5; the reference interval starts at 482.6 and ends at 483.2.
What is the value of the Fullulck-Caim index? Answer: 3.1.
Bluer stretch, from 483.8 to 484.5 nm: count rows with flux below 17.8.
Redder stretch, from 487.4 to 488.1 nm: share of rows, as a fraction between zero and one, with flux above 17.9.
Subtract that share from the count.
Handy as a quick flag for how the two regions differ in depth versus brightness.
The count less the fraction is 1.6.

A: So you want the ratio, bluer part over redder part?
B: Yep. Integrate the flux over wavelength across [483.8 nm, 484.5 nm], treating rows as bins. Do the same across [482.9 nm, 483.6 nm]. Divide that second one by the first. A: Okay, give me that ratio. 1.04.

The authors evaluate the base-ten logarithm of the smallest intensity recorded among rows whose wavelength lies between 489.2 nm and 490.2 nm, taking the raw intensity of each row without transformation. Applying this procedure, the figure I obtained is 1.21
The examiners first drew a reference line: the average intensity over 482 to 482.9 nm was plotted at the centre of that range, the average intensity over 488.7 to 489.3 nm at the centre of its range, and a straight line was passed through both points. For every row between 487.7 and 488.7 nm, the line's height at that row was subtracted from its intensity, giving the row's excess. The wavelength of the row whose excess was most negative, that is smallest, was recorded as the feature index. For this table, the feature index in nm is 488.65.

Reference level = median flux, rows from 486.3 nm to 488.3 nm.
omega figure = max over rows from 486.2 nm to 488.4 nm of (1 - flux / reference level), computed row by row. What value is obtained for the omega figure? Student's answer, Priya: 0.31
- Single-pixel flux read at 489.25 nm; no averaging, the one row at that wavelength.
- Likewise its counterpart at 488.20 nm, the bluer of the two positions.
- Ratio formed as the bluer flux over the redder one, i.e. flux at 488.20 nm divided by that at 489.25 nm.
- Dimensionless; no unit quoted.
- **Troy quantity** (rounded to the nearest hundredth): 1.09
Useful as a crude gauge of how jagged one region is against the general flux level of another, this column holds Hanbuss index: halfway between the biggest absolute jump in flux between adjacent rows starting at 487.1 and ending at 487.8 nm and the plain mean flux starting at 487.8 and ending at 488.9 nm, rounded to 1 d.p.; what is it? 11.2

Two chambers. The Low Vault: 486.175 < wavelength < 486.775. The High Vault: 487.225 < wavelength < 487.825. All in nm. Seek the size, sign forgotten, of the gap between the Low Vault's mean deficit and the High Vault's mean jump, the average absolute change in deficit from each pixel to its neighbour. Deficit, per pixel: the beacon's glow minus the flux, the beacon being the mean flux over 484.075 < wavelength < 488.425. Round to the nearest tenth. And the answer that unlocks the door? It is 1.8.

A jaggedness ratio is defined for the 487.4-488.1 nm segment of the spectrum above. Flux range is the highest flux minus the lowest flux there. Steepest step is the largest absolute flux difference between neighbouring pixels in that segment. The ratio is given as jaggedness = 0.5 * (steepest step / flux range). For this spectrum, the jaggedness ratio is 0.50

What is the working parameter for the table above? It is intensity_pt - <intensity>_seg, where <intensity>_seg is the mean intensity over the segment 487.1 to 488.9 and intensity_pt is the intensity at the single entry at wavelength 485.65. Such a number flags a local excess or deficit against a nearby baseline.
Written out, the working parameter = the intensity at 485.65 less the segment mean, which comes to 2.8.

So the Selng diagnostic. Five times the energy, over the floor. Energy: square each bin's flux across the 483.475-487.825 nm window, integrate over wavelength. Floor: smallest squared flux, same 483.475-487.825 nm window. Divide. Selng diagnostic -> 48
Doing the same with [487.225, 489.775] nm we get 20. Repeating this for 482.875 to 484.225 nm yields 8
